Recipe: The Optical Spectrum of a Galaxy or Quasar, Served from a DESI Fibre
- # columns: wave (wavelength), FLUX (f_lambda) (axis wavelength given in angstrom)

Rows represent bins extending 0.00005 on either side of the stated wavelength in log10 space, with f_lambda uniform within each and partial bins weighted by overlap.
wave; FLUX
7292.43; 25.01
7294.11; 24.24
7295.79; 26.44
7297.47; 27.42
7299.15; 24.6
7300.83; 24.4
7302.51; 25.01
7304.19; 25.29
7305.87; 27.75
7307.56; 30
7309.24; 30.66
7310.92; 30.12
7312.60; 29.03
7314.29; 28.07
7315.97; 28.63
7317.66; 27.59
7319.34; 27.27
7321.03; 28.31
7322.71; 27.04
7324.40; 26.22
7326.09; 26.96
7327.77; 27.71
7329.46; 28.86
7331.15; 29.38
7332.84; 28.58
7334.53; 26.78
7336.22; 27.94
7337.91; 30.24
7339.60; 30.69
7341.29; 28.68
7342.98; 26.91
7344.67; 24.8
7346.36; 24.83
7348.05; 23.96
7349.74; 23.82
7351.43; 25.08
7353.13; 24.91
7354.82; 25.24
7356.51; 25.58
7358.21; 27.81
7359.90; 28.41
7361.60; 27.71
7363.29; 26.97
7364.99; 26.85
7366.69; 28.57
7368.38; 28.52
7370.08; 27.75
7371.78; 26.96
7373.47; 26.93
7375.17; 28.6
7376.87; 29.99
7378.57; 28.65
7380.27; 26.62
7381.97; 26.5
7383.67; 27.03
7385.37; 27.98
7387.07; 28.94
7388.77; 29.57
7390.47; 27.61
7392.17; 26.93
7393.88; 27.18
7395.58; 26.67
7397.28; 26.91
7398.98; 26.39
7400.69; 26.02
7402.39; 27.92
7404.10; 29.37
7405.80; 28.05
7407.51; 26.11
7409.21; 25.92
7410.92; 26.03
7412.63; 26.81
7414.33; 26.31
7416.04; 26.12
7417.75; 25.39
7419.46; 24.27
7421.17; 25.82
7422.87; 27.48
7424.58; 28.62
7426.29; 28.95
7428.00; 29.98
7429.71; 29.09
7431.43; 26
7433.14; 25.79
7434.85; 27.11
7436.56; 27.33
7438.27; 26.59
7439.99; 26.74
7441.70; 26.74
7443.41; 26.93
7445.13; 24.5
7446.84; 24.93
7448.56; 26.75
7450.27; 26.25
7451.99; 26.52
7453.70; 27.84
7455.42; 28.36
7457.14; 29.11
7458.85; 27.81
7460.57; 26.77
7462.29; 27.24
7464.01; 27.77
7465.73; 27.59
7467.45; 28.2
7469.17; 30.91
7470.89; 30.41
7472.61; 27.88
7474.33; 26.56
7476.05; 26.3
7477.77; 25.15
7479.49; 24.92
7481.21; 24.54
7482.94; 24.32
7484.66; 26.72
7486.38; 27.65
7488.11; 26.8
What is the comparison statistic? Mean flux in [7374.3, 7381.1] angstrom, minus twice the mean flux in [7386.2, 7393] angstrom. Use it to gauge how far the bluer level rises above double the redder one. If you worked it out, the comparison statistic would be -28.1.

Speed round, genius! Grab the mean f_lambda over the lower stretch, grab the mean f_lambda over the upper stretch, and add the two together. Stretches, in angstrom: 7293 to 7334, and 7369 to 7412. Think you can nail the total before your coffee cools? 54.9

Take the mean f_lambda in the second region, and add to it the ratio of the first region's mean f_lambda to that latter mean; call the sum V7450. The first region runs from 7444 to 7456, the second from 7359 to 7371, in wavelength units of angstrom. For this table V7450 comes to 28.8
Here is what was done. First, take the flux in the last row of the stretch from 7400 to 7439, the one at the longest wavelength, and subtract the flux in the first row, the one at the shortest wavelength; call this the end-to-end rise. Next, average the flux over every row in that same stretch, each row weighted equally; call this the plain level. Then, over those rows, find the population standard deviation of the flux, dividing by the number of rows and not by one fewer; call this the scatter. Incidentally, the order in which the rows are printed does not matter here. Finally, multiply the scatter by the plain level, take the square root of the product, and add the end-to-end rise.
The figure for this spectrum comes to 6.8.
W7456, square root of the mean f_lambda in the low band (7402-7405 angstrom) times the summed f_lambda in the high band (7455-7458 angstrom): 40.6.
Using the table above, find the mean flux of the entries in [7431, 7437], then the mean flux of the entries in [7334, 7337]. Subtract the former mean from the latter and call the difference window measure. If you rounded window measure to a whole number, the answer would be 1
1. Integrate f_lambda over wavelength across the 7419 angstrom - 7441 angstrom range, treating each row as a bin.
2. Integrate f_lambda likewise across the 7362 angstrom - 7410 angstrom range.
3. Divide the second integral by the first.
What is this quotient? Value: 2.2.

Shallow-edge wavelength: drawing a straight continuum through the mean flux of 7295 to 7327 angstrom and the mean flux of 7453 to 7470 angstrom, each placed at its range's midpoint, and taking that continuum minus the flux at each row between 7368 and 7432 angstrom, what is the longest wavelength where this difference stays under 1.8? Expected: 7429.71 angstrom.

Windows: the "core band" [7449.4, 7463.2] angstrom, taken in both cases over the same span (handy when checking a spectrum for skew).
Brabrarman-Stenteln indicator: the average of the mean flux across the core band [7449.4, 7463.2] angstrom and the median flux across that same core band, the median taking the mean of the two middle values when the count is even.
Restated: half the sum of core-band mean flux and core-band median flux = 27.5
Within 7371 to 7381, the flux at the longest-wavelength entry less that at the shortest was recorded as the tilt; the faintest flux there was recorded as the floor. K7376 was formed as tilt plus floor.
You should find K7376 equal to 26.3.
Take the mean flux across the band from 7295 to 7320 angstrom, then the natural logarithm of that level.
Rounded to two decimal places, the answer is 3.31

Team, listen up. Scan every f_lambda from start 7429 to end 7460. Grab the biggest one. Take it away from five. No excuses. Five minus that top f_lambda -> -24.1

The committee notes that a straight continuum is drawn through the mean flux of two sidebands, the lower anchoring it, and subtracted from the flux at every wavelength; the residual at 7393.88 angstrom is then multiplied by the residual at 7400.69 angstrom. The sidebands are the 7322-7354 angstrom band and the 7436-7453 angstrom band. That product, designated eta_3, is -0.31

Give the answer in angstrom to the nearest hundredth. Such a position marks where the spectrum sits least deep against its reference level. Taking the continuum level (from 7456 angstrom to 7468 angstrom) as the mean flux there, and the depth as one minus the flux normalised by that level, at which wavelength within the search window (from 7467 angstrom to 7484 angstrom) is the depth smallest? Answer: 7469.17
